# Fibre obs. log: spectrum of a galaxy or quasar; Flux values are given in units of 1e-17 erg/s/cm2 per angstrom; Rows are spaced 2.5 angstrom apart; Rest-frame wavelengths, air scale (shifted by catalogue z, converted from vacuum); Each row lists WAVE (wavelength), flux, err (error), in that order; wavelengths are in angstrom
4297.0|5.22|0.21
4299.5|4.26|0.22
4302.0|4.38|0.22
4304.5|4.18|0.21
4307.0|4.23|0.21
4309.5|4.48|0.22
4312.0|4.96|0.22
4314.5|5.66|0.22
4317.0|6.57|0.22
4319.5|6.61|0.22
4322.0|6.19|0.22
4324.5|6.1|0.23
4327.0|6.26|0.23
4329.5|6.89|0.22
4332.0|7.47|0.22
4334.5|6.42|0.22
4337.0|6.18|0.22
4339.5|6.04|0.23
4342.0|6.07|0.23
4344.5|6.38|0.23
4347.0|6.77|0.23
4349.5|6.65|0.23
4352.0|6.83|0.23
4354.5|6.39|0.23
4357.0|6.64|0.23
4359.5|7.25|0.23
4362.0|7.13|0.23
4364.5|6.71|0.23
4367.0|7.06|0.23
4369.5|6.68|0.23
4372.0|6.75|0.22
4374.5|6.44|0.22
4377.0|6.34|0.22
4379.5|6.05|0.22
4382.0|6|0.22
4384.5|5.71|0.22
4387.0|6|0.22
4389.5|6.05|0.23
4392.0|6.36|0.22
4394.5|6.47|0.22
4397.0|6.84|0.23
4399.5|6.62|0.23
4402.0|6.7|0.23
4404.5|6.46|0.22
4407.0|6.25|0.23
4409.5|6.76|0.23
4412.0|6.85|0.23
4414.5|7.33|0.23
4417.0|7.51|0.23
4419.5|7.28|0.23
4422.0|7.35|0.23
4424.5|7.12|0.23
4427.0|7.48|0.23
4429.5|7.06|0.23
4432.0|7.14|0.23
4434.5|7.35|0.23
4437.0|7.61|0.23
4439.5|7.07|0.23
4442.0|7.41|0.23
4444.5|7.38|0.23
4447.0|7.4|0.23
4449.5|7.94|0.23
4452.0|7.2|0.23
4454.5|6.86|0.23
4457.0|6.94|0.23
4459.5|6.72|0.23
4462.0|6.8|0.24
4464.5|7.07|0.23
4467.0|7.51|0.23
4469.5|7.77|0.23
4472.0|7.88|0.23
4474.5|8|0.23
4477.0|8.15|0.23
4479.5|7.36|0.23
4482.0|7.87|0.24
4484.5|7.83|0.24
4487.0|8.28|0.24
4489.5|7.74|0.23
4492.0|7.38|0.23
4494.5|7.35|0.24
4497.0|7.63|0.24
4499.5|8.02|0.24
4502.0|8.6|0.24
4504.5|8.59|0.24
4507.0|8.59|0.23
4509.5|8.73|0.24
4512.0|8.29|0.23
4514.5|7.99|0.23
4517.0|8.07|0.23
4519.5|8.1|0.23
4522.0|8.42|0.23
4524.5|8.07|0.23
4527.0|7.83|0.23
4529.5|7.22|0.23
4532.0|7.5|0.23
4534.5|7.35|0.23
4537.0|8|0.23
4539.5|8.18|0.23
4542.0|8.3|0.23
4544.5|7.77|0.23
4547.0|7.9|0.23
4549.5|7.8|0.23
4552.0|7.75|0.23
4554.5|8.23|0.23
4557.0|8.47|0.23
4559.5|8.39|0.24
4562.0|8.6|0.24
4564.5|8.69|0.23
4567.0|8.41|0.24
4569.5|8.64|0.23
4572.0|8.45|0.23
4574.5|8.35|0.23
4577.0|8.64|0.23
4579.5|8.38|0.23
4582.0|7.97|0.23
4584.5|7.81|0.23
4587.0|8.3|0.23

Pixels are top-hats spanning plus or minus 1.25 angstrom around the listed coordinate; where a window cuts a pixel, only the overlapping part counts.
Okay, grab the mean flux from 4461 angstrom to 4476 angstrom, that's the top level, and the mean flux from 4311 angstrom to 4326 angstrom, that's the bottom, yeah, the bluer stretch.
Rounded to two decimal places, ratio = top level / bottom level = 1.25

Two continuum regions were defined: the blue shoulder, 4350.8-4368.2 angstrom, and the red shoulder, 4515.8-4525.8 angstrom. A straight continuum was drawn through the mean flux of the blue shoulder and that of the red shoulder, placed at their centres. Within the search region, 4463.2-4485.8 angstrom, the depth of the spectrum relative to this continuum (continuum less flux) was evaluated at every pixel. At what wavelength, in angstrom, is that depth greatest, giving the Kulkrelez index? 4464.5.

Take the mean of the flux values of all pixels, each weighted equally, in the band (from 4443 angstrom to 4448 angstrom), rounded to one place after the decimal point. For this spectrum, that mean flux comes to 7.4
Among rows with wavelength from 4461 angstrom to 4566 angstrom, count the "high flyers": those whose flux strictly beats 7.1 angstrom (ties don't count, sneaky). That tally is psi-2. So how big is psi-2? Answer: 40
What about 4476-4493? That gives 7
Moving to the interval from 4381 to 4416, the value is 1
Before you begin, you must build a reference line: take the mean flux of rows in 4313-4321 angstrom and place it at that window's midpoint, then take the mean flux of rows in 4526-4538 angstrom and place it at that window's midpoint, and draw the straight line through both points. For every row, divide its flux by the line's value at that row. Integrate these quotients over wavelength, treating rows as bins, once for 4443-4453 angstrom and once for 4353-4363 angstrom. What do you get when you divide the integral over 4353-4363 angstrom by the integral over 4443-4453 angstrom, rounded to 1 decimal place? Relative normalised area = 1.0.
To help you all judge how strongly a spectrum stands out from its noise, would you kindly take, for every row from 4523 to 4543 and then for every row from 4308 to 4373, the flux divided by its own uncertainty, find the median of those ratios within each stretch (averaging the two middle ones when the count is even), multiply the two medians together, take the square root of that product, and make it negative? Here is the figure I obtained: -31.6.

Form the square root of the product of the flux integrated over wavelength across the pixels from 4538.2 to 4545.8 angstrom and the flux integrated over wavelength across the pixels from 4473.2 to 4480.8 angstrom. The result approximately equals 60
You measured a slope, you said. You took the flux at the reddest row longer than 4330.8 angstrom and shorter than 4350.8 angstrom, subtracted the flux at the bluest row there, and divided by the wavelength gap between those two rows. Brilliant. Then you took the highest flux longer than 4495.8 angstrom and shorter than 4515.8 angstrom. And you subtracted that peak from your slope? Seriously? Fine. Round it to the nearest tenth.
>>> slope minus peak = -8.8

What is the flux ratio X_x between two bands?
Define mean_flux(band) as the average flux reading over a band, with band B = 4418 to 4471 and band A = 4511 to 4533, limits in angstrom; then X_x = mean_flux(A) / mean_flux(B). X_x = 1.09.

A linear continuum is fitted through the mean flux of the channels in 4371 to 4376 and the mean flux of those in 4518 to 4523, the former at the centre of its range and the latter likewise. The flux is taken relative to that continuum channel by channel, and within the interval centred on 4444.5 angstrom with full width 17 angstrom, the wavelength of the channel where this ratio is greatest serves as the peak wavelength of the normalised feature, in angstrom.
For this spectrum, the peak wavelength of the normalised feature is 4449.5 angstrom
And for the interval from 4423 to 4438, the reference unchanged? 4437.0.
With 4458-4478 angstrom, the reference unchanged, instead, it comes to 4477.0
